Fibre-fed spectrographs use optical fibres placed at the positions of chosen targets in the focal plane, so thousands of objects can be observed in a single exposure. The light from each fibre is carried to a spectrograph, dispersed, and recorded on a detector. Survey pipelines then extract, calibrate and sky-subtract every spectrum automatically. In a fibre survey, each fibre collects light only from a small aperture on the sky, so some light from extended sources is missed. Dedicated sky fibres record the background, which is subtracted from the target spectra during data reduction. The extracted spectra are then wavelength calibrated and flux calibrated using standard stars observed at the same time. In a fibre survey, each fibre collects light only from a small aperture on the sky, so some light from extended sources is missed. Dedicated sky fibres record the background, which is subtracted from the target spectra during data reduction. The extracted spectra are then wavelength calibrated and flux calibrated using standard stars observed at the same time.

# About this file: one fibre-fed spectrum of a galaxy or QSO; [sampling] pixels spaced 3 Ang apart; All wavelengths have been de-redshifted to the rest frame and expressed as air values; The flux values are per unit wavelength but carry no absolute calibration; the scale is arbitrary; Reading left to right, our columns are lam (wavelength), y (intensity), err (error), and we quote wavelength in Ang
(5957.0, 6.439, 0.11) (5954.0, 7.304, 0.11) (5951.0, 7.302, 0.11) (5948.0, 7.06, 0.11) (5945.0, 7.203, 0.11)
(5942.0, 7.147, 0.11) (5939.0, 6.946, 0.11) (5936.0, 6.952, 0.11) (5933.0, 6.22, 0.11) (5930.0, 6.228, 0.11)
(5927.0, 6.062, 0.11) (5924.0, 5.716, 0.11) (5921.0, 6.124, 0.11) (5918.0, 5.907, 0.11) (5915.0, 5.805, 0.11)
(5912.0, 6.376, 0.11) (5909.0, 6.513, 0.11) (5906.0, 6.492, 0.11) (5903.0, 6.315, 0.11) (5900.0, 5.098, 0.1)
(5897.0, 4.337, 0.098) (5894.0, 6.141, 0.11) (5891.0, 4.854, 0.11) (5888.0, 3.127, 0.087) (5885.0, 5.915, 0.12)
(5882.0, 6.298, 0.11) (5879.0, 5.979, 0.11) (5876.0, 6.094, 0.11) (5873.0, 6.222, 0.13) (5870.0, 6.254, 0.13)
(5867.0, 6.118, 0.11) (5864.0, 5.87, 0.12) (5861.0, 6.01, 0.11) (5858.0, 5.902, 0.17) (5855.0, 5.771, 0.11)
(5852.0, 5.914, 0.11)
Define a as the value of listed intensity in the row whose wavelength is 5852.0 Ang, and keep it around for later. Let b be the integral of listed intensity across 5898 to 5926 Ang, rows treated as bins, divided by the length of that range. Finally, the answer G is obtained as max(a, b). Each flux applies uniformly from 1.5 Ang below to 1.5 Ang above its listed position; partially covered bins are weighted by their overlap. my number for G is 6.0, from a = 5.914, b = 6.0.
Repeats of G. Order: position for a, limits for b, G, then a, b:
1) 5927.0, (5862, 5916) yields 6.1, 6.062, 5.8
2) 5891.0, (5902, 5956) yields 6.5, 4.854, 6.5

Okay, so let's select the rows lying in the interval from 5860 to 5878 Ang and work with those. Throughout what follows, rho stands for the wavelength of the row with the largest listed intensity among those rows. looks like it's 5870.0 Ang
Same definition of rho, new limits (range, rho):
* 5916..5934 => 5930.0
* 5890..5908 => 5906.0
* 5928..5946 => 5945.0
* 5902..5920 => 5909.0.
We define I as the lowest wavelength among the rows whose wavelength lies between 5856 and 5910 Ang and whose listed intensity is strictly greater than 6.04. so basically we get 5867.0 Ang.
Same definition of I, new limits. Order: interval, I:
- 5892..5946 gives 5894.0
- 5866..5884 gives 5867.0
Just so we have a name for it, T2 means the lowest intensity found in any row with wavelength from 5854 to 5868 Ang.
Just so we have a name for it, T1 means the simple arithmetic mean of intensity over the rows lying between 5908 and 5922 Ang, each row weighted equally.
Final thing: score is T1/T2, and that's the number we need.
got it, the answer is 1.1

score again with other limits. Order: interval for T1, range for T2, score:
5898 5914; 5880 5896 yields 2.0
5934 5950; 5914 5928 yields 1.2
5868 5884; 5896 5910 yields 1.4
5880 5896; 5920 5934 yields 0.9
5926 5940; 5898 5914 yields 1.3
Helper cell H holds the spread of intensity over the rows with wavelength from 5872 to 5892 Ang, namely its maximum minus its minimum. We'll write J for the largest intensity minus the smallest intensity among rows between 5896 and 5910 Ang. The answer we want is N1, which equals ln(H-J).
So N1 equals 0.0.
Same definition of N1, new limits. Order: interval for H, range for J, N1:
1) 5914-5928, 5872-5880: -1.8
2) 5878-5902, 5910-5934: 0.9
